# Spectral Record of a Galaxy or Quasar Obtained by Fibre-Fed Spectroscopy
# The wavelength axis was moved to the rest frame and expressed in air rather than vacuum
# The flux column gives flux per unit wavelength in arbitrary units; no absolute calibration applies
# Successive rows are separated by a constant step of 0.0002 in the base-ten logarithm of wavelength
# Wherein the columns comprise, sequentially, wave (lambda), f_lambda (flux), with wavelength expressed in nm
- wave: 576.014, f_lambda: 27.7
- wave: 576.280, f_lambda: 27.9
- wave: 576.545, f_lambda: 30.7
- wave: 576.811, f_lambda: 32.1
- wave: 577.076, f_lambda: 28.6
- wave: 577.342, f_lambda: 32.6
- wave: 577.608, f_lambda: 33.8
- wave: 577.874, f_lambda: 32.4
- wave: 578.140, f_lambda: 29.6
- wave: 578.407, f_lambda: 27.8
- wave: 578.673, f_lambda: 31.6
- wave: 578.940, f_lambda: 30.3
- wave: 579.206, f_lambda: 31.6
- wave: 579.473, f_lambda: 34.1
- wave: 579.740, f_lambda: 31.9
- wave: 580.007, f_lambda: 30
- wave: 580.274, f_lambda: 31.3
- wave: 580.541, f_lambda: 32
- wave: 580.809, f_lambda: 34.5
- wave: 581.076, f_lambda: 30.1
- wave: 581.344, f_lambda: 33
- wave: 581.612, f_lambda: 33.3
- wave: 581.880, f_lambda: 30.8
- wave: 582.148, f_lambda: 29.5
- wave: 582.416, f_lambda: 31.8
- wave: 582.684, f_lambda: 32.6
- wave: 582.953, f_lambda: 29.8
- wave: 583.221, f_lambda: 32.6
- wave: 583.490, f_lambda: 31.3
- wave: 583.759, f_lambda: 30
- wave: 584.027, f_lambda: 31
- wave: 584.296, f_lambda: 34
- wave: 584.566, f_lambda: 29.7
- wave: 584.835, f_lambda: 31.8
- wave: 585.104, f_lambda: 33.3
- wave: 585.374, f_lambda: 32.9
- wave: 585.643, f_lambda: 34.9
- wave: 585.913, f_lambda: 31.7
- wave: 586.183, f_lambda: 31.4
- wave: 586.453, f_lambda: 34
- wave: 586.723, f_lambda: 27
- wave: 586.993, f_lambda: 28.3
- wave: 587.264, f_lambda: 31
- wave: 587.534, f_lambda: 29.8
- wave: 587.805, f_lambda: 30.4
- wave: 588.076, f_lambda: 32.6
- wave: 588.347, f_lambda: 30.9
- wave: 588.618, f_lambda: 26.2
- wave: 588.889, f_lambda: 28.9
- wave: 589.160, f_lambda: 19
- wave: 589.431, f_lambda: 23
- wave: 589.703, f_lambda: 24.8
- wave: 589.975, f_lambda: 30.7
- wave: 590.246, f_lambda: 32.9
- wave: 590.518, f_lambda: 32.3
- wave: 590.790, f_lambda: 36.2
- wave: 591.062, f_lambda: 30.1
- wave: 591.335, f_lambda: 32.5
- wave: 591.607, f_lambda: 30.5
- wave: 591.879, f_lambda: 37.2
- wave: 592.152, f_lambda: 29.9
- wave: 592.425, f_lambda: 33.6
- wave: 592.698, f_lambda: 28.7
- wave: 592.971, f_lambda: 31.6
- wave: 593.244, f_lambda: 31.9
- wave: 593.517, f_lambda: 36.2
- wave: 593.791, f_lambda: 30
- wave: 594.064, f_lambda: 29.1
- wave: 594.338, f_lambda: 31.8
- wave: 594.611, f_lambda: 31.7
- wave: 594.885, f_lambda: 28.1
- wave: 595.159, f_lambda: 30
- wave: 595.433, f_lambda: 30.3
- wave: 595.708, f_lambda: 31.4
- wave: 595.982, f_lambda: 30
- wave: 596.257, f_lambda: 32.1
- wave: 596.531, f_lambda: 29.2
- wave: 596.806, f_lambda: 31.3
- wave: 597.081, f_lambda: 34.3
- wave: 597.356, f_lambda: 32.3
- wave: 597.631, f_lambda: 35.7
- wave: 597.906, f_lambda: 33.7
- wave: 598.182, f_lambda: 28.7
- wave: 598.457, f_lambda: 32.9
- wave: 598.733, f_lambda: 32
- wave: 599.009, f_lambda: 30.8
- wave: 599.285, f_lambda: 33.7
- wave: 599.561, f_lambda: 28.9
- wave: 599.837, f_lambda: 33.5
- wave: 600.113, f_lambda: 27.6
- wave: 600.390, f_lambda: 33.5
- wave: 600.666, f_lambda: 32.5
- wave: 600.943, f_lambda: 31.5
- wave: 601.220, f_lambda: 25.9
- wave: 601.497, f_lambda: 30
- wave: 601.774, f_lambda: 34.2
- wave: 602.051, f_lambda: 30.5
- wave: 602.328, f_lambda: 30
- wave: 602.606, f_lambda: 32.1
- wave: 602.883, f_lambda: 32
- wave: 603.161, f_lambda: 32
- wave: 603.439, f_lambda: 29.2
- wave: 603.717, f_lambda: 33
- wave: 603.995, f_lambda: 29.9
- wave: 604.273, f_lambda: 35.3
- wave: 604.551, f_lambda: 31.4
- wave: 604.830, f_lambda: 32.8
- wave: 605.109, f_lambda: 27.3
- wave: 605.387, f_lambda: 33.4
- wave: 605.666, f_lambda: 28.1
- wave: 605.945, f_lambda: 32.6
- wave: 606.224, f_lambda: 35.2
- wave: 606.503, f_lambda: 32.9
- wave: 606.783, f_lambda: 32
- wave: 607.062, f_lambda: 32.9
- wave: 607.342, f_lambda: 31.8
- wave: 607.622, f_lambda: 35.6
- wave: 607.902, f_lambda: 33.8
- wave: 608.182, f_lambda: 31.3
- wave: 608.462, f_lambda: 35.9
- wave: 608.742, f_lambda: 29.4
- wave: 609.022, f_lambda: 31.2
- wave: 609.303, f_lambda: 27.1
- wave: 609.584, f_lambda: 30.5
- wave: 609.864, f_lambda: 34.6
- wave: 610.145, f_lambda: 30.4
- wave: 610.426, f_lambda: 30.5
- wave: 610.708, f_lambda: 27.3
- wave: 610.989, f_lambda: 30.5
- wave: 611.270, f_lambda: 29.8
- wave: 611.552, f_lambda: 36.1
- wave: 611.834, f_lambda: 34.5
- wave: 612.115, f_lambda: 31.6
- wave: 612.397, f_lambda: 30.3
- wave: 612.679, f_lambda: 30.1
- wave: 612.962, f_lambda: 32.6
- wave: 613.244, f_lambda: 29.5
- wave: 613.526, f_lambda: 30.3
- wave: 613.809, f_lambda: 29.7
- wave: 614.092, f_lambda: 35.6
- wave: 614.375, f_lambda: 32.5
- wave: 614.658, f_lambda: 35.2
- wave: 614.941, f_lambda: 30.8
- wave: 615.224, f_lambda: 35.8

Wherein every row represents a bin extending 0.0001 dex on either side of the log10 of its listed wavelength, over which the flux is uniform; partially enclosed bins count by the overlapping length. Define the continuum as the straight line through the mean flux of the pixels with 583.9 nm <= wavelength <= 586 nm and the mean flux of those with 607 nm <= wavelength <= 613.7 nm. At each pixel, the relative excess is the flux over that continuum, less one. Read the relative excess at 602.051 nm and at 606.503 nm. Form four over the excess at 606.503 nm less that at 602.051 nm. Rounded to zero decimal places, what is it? 50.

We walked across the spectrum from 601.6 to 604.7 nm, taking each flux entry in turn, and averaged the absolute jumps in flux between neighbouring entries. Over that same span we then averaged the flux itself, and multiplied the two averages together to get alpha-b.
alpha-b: 81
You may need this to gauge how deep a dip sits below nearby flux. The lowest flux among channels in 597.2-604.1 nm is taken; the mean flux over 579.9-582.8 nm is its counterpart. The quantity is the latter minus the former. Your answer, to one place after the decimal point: 5.8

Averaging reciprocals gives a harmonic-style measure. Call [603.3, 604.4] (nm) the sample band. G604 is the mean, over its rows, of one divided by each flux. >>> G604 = 0.0316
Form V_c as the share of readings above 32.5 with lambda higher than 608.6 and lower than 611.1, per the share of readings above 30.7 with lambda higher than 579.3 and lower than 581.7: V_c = 0.1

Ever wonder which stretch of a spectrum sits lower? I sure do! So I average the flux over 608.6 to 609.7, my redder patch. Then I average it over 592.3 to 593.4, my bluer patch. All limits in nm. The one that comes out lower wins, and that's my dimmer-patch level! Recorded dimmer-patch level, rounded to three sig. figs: 29.5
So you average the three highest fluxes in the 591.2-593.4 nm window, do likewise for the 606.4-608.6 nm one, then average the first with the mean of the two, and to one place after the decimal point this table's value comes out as 34.6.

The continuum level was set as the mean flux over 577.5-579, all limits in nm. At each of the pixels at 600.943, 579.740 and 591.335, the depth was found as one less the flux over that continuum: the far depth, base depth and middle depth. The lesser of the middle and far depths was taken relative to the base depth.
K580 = 1.6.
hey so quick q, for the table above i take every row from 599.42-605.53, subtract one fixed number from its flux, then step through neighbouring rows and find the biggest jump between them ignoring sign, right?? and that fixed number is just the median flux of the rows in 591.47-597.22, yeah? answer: 6.10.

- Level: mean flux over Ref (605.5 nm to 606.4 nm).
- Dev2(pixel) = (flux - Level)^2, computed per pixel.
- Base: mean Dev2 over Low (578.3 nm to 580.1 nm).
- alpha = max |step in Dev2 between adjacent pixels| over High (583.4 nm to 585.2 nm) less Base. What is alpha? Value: 1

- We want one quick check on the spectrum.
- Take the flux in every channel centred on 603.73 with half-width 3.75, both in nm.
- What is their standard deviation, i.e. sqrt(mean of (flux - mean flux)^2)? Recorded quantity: 2.3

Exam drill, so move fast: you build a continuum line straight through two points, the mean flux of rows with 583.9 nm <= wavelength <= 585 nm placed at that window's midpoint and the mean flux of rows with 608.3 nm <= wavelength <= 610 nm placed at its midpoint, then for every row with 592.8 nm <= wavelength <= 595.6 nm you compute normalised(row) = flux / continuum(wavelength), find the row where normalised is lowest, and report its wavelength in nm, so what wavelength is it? 594.885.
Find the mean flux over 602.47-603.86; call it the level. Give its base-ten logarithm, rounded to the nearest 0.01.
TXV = 1.50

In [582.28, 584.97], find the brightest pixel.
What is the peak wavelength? 584.296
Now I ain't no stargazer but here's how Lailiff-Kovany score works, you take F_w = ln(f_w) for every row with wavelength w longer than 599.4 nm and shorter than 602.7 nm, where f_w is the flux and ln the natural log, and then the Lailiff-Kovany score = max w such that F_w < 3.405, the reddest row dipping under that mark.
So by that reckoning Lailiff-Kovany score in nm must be 602.328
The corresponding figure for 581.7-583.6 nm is 582.953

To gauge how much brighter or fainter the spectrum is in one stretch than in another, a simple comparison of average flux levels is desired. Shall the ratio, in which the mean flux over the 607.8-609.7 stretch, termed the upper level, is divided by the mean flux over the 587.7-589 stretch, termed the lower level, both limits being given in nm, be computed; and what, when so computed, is 1.05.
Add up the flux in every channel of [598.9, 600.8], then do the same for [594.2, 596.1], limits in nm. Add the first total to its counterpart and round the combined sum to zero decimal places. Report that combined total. 434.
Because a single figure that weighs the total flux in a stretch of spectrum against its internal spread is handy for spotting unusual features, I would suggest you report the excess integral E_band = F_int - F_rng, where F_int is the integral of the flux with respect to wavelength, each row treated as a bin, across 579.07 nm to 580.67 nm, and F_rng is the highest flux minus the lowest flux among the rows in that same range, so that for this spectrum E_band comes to 47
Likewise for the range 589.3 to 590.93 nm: 36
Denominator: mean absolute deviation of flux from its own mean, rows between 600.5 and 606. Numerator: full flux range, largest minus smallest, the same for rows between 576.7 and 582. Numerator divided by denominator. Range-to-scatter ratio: 3.61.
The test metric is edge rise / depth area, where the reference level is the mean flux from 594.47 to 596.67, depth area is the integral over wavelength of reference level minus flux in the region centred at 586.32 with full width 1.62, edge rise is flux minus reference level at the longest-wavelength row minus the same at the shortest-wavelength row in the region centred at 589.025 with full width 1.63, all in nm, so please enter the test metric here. 4.4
